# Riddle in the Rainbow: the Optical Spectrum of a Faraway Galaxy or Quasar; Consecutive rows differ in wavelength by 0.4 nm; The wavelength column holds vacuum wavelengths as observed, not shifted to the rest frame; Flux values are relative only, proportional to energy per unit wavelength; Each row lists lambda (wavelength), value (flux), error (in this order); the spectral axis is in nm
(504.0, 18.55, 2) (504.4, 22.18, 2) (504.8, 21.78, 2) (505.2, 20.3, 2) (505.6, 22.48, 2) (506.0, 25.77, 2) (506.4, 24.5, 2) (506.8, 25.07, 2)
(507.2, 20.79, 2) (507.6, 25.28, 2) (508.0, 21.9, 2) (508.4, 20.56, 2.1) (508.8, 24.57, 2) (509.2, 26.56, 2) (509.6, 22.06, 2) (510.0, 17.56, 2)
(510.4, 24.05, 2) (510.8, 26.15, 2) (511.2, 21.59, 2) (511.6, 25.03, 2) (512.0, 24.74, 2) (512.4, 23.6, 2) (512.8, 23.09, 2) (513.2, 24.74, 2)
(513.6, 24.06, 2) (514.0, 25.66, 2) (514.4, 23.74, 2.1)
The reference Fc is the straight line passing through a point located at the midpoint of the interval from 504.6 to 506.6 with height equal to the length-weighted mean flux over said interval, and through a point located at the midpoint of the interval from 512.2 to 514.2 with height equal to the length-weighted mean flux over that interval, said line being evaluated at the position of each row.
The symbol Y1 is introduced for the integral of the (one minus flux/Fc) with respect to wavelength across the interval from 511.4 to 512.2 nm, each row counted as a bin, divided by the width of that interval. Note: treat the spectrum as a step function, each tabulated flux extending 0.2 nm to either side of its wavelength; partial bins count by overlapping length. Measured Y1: -0.037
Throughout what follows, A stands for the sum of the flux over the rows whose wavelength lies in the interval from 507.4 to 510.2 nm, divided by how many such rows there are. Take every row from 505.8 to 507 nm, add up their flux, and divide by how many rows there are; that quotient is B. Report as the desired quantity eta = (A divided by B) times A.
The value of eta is 20.4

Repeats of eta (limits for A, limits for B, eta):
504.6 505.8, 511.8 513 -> 19.5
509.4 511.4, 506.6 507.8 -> 20.9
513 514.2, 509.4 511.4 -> 27.6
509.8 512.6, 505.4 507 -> 22.1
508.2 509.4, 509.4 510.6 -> 26.9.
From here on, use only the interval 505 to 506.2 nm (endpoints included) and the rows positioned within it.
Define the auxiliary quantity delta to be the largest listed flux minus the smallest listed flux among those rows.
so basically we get 5.5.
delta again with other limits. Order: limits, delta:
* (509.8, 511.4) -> 8.6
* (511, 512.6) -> 3.4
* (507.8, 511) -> 9.0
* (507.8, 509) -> 4.0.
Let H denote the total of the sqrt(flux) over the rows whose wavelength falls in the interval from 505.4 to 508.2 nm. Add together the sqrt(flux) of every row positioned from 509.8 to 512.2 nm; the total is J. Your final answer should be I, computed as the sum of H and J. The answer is 63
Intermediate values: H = 34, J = 28.8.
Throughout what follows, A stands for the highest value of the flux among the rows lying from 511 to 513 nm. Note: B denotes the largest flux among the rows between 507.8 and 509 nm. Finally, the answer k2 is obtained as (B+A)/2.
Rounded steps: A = 25.03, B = 24.57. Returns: 24.8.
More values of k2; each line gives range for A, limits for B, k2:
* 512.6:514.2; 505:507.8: 25.7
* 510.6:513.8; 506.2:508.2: 25.7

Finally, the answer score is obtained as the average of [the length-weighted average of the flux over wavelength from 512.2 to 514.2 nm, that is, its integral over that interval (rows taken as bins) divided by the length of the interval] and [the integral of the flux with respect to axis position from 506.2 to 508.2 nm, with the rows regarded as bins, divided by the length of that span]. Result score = 23.9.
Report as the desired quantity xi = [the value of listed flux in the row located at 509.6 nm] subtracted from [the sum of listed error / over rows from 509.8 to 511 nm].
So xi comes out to -16.1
